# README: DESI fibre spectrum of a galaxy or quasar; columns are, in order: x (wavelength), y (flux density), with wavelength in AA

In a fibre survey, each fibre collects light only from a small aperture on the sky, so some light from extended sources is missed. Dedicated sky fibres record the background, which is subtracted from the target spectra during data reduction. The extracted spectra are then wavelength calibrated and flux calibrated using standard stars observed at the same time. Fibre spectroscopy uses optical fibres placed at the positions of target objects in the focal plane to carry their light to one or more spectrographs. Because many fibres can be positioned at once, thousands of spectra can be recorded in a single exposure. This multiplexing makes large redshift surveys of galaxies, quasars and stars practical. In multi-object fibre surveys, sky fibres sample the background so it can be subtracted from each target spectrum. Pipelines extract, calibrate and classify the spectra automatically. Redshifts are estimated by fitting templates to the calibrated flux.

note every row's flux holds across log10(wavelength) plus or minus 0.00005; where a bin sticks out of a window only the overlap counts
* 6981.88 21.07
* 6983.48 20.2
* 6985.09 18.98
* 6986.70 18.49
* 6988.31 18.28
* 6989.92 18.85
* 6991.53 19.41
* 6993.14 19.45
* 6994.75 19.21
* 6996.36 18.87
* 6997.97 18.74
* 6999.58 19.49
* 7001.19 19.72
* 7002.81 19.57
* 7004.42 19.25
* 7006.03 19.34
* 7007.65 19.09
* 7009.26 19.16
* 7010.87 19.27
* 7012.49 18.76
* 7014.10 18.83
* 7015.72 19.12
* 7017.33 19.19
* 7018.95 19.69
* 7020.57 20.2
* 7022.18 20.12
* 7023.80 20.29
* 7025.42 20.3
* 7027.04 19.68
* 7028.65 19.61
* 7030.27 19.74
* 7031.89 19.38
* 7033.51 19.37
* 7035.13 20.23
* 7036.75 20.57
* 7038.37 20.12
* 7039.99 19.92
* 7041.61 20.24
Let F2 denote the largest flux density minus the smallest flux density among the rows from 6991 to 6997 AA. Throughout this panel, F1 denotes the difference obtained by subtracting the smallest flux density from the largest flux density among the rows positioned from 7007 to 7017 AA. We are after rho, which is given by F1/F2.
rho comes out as 0.88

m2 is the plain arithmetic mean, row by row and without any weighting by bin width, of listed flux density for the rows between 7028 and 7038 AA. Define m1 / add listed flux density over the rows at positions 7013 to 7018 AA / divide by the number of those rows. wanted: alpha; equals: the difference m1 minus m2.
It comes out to -0.77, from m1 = 19.0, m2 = 19.8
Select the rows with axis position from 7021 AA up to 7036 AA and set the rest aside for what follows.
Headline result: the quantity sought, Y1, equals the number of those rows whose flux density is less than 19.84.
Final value 5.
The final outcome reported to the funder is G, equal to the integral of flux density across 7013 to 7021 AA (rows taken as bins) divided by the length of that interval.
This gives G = 19.3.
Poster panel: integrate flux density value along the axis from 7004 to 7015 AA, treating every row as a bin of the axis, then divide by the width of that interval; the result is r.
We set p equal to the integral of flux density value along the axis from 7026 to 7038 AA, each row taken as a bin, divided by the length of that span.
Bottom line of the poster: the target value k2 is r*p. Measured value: 378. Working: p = 19.8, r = 19.1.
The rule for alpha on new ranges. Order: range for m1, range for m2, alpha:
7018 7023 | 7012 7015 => 1.21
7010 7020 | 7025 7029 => -0.72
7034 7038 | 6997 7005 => 1.05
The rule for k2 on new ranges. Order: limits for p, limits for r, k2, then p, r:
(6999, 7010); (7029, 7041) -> 385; 19.4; 19.9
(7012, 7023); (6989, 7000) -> 372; 19.4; 19.1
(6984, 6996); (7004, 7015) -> 362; 19.0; 19.1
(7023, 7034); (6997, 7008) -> 382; 19.8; 19.3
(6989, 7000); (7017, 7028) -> 382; 19.1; 20.0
